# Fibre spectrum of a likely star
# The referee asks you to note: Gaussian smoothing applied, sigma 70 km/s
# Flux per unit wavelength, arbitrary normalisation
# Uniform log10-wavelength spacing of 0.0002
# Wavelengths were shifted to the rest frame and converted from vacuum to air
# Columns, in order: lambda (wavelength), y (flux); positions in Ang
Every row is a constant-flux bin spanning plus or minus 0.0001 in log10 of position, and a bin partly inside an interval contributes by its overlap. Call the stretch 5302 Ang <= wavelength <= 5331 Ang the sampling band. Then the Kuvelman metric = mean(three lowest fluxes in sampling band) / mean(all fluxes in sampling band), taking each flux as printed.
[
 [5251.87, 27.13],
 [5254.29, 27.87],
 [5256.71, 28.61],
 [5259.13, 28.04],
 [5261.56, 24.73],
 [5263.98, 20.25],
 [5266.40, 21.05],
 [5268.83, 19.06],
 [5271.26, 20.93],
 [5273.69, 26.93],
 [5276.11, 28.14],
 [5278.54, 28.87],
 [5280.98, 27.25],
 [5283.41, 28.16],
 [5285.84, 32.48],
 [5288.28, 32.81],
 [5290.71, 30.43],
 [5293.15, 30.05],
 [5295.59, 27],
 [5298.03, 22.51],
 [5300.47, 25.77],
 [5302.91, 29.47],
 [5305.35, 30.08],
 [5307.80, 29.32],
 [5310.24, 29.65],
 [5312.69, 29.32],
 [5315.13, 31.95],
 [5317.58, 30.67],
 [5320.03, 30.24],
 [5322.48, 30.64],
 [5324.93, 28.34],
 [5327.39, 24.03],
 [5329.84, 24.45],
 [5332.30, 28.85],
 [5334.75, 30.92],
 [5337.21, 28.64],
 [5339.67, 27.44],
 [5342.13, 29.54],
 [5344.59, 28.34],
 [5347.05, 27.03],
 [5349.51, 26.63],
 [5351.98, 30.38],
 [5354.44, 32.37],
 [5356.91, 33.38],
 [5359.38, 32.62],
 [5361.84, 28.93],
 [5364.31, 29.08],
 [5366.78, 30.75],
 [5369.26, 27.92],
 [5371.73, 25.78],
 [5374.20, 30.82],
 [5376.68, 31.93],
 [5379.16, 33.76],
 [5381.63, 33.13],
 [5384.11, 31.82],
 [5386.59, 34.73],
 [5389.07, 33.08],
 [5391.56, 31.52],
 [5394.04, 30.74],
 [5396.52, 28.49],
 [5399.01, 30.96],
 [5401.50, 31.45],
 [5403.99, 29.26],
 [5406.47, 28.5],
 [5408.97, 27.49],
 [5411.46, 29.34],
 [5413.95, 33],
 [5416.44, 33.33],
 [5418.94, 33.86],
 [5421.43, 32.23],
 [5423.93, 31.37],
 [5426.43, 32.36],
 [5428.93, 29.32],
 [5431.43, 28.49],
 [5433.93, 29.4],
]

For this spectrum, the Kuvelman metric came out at 0.88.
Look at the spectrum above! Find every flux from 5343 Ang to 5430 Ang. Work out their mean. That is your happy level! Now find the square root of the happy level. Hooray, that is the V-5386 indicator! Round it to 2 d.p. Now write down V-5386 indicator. 5.54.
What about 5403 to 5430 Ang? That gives 5.56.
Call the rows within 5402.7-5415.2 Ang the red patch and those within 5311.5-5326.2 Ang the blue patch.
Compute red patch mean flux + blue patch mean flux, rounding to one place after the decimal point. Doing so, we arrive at 59.7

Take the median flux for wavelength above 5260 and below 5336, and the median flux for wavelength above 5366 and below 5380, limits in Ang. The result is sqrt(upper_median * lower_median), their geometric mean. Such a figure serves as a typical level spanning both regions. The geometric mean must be 29.8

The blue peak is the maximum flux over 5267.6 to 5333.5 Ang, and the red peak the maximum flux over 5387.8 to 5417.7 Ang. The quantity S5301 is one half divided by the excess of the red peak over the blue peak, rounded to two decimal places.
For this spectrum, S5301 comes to 0.96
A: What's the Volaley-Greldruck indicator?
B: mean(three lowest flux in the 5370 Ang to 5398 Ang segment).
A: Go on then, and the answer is 28.3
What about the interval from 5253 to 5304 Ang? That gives 20.1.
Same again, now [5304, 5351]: 25.0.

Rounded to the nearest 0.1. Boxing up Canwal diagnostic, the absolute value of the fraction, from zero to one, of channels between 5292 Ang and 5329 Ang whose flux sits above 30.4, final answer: 0.2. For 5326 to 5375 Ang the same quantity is 0.3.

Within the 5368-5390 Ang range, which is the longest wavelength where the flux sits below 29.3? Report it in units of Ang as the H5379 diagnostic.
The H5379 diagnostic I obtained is 5371.73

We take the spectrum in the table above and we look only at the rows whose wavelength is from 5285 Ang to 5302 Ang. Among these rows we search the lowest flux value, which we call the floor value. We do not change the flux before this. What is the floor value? 22.51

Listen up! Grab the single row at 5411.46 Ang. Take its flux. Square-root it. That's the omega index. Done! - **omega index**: 5.42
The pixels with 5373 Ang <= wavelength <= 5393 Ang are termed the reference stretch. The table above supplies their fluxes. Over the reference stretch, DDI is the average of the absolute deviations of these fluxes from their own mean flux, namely 1.1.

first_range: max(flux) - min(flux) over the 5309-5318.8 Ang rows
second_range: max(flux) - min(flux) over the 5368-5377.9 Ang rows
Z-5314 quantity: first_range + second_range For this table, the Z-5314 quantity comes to 8.8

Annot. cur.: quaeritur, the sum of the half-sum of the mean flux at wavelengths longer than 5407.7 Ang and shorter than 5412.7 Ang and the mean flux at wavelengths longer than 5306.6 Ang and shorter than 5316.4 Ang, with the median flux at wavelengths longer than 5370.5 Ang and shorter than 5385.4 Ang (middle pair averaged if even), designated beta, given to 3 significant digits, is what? 61.1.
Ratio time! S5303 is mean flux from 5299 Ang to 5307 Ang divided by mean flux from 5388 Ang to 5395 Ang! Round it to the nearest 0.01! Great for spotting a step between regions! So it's 0.89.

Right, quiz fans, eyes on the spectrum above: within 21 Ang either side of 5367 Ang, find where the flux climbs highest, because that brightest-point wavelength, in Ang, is 5386.59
